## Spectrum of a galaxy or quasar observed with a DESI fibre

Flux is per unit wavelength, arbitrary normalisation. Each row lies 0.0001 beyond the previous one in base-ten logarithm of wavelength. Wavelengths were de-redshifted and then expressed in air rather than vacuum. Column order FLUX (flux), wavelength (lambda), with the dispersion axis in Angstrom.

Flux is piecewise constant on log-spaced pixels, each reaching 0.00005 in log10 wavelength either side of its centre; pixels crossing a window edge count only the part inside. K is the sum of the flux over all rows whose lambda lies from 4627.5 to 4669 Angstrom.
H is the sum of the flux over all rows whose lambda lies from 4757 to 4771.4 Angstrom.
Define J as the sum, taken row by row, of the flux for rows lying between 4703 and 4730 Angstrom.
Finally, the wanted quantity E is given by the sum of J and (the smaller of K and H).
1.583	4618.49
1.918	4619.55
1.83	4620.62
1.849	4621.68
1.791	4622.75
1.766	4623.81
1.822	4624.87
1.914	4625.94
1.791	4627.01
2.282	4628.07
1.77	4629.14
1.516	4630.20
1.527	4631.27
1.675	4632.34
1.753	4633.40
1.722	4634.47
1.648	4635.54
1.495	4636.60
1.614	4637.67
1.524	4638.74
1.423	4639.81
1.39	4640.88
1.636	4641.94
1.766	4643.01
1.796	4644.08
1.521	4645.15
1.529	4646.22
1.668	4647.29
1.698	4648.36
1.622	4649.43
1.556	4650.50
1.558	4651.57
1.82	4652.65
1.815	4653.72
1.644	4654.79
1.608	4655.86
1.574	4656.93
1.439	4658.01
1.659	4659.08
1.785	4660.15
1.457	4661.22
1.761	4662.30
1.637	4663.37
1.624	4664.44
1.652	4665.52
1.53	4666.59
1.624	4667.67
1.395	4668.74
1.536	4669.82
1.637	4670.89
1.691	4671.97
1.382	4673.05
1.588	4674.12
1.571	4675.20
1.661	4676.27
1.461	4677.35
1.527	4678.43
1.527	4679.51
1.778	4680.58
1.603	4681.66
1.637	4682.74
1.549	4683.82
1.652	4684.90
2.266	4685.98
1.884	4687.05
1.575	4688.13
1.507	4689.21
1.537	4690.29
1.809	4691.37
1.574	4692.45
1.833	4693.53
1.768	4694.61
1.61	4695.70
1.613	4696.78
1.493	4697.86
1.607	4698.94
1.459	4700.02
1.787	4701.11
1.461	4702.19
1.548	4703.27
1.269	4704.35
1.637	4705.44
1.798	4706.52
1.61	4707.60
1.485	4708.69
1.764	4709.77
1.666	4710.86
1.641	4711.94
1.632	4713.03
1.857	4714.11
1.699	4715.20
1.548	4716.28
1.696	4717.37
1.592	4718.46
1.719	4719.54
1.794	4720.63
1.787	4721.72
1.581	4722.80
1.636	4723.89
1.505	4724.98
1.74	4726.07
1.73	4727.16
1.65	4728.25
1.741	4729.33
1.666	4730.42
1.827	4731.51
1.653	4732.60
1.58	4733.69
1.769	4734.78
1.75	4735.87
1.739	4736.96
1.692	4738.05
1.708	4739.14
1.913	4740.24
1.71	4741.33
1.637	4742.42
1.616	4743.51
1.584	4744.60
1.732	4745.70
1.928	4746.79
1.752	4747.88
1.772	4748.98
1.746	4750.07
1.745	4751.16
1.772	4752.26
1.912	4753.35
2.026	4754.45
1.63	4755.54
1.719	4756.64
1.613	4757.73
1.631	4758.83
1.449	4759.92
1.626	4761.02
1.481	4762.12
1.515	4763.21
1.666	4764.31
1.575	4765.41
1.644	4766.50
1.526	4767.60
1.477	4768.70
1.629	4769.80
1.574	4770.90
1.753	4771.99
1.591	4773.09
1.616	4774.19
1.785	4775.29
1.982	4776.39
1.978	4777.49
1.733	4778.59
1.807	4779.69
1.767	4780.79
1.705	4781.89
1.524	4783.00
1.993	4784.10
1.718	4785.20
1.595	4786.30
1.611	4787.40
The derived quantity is 62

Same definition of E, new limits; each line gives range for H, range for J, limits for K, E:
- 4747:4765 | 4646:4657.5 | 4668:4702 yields 45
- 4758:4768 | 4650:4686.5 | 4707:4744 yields 69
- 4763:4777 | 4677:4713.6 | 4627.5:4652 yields 77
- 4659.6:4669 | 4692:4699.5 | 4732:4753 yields 26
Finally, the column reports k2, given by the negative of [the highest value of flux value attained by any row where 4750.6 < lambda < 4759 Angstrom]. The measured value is -2.03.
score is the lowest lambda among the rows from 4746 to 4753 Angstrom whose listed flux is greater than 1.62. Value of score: 4746.79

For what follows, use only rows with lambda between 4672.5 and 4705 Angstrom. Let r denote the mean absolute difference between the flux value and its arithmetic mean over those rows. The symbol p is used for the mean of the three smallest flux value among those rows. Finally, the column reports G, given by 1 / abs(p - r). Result 0.804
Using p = 1.37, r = 0.13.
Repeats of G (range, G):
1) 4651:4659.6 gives 0.700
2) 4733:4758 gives 0.662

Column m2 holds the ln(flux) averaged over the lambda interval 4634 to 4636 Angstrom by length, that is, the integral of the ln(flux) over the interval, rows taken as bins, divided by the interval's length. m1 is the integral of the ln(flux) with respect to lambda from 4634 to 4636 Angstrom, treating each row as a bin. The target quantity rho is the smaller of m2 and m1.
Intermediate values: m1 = 1.04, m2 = 0.521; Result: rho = 0.52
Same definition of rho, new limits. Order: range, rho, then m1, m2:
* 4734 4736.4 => 0.55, 1.33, 0.555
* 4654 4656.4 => 0.50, 1.20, 0.499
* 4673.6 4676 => 0.46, 1.11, 0.463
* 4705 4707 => 0.54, 1.08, 0.542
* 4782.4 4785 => 0.55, 1.44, 0.552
